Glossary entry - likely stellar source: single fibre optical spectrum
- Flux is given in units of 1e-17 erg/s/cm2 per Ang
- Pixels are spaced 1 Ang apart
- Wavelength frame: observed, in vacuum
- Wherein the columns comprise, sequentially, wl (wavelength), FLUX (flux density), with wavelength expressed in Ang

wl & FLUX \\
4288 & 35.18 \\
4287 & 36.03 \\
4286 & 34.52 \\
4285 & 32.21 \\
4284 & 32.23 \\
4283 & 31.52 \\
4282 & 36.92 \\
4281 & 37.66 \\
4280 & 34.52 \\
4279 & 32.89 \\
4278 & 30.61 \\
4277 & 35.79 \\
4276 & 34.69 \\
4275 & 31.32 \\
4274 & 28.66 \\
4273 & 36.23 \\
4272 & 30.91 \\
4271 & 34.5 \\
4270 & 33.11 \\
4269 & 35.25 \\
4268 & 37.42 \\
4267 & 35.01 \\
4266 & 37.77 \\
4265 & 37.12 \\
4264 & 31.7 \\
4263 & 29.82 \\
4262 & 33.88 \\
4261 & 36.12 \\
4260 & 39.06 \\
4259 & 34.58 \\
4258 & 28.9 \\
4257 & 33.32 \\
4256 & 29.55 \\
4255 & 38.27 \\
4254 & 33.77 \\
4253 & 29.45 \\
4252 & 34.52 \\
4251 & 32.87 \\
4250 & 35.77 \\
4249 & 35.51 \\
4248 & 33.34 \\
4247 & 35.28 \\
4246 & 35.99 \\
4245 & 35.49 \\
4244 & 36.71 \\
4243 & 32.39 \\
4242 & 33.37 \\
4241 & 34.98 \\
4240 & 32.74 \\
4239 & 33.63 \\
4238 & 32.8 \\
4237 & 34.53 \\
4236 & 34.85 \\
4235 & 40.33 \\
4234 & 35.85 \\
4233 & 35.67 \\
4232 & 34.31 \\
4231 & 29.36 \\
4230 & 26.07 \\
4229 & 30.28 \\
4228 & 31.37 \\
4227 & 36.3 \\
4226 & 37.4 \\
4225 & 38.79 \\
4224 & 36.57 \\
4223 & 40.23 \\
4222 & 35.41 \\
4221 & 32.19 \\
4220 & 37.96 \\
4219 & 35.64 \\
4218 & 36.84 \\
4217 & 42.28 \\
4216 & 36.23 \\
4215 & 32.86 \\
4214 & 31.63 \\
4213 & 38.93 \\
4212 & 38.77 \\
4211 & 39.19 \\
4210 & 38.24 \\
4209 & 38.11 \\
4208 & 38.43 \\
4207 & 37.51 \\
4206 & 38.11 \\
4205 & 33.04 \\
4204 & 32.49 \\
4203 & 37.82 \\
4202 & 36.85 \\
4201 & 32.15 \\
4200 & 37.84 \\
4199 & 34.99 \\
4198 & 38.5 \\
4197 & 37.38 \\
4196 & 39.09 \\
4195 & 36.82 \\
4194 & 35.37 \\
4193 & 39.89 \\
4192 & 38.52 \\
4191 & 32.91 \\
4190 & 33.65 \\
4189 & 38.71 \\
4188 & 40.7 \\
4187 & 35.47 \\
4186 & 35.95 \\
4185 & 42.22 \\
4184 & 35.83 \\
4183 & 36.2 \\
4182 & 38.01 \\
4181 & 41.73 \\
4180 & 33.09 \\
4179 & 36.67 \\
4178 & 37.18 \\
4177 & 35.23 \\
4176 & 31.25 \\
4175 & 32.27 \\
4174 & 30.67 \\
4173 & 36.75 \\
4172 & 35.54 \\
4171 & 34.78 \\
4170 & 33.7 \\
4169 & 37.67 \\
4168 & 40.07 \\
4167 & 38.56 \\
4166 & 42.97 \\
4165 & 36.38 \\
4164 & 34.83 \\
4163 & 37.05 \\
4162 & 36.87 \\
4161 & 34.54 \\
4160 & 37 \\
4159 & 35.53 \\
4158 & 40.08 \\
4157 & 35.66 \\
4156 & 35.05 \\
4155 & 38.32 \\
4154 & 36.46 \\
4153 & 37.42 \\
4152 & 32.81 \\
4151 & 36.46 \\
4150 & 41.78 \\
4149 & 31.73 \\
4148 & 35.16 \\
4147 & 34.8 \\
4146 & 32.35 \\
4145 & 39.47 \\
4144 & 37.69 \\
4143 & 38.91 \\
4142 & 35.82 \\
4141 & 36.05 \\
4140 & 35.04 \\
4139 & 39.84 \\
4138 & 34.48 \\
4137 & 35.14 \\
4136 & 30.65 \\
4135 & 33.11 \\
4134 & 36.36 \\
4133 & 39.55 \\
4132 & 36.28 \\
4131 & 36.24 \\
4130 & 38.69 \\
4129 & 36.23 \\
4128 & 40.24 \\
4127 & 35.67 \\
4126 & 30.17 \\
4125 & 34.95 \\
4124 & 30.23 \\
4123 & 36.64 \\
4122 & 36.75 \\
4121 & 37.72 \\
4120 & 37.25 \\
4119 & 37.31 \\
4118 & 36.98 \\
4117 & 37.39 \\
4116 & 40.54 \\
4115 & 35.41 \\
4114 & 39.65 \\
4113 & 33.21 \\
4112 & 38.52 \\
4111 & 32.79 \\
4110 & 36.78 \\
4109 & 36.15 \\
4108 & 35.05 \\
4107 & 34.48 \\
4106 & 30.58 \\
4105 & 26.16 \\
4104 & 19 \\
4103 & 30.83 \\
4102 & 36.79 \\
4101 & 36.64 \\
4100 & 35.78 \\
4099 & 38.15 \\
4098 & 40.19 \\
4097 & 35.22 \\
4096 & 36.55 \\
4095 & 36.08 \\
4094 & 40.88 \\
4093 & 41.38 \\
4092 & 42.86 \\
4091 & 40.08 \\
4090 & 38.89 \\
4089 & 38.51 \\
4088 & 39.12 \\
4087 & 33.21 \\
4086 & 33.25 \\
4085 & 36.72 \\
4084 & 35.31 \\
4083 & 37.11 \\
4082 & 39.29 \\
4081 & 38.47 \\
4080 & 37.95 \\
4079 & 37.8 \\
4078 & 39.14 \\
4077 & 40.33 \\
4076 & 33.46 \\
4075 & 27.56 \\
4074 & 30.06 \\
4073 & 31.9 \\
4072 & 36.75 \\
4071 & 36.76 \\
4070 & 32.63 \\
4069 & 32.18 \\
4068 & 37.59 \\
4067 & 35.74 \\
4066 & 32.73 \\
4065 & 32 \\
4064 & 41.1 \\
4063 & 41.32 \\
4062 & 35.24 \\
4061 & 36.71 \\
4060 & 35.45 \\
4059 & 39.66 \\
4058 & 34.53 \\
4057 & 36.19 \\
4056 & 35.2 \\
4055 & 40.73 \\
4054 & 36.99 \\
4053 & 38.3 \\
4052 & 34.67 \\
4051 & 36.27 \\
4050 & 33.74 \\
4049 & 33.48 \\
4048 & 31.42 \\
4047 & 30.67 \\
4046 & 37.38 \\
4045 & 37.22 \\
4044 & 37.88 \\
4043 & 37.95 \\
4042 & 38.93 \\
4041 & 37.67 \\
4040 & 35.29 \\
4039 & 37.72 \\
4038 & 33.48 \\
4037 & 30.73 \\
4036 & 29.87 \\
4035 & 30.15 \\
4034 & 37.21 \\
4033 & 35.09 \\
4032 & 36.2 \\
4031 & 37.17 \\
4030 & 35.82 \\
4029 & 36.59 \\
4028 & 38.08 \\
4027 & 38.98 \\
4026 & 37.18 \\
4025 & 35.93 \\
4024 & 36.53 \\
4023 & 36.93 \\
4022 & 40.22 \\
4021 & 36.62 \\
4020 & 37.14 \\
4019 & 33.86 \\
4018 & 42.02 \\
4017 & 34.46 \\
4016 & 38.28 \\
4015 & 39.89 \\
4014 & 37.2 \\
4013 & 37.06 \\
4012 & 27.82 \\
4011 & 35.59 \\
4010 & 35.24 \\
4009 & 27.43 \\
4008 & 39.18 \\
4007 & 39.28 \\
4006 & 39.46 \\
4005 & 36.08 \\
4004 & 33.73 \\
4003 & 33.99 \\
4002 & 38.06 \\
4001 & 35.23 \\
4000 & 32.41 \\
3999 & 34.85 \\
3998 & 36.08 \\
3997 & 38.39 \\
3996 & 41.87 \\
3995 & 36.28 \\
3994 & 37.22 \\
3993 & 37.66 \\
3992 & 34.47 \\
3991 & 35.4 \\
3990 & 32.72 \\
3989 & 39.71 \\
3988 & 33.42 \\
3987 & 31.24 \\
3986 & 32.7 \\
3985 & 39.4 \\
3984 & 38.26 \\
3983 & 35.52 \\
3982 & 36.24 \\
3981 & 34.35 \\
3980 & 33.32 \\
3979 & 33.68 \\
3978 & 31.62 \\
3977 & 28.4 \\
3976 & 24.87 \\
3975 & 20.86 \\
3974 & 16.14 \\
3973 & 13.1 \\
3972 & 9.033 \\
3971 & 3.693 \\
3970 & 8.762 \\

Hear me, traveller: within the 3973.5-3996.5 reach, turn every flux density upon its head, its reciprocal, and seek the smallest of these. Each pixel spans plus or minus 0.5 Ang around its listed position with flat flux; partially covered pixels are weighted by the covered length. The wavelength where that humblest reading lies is 3996 Ang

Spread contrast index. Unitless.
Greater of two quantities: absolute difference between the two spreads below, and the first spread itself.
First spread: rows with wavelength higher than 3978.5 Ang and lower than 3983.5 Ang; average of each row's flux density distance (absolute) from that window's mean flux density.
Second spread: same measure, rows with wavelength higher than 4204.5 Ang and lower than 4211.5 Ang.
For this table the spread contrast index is 1.0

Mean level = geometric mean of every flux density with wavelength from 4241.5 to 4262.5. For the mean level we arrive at 34.1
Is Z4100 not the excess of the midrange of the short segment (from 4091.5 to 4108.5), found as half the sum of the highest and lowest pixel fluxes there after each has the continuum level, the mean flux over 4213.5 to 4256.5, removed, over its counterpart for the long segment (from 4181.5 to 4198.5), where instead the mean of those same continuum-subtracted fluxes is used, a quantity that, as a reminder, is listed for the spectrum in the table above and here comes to -6.4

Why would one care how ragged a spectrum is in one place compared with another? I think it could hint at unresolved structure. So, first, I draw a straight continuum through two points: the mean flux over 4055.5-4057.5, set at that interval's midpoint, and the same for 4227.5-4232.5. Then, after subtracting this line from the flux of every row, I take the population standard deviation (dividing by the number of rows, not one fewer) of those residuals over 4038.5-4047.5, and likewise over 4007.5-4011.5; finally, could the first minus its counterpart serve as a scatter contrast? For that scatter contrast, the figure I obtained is -2.0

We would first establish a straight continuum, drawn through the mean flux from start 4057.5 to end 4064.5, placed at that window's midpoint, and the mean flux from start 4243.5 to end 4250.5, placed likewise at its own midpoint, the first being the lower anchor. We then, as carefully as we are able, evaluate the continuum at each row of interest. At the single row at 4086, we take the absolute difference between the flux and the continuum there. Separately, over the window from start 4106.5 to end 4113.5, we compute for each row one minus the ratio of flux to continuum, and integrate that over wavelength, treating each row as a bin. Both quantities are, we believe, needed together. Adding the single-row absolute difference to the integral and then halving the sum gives 2.3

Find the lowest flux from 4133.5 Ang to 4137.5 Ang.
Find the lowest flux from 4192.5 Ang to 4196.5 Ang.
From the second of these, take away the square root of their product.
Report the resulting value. 2.4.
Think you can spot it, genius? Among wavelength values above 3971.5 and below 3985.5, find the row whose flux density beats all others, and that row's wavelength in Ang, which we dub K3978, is 3985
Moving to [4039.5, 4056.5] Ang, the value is 4055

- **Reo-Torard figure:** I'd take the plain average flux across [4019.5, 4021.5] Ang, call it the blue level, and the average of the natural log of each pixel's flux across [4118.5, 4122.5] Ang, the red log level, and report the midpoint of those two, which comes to 20.25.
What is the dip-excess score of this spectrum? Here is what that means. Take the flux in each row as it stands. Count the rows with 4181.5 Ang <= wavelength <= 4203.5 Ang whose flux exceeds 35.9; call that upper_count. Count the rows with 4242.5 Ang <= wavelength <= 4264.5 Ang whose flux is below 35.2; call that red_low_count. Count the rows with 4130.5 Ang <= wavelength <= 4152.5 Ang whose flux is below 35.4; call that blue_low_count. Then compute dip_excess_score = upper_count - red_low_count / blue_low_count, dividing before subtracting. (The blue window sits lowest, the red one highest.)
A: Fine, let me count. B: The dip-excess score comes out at 13.7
